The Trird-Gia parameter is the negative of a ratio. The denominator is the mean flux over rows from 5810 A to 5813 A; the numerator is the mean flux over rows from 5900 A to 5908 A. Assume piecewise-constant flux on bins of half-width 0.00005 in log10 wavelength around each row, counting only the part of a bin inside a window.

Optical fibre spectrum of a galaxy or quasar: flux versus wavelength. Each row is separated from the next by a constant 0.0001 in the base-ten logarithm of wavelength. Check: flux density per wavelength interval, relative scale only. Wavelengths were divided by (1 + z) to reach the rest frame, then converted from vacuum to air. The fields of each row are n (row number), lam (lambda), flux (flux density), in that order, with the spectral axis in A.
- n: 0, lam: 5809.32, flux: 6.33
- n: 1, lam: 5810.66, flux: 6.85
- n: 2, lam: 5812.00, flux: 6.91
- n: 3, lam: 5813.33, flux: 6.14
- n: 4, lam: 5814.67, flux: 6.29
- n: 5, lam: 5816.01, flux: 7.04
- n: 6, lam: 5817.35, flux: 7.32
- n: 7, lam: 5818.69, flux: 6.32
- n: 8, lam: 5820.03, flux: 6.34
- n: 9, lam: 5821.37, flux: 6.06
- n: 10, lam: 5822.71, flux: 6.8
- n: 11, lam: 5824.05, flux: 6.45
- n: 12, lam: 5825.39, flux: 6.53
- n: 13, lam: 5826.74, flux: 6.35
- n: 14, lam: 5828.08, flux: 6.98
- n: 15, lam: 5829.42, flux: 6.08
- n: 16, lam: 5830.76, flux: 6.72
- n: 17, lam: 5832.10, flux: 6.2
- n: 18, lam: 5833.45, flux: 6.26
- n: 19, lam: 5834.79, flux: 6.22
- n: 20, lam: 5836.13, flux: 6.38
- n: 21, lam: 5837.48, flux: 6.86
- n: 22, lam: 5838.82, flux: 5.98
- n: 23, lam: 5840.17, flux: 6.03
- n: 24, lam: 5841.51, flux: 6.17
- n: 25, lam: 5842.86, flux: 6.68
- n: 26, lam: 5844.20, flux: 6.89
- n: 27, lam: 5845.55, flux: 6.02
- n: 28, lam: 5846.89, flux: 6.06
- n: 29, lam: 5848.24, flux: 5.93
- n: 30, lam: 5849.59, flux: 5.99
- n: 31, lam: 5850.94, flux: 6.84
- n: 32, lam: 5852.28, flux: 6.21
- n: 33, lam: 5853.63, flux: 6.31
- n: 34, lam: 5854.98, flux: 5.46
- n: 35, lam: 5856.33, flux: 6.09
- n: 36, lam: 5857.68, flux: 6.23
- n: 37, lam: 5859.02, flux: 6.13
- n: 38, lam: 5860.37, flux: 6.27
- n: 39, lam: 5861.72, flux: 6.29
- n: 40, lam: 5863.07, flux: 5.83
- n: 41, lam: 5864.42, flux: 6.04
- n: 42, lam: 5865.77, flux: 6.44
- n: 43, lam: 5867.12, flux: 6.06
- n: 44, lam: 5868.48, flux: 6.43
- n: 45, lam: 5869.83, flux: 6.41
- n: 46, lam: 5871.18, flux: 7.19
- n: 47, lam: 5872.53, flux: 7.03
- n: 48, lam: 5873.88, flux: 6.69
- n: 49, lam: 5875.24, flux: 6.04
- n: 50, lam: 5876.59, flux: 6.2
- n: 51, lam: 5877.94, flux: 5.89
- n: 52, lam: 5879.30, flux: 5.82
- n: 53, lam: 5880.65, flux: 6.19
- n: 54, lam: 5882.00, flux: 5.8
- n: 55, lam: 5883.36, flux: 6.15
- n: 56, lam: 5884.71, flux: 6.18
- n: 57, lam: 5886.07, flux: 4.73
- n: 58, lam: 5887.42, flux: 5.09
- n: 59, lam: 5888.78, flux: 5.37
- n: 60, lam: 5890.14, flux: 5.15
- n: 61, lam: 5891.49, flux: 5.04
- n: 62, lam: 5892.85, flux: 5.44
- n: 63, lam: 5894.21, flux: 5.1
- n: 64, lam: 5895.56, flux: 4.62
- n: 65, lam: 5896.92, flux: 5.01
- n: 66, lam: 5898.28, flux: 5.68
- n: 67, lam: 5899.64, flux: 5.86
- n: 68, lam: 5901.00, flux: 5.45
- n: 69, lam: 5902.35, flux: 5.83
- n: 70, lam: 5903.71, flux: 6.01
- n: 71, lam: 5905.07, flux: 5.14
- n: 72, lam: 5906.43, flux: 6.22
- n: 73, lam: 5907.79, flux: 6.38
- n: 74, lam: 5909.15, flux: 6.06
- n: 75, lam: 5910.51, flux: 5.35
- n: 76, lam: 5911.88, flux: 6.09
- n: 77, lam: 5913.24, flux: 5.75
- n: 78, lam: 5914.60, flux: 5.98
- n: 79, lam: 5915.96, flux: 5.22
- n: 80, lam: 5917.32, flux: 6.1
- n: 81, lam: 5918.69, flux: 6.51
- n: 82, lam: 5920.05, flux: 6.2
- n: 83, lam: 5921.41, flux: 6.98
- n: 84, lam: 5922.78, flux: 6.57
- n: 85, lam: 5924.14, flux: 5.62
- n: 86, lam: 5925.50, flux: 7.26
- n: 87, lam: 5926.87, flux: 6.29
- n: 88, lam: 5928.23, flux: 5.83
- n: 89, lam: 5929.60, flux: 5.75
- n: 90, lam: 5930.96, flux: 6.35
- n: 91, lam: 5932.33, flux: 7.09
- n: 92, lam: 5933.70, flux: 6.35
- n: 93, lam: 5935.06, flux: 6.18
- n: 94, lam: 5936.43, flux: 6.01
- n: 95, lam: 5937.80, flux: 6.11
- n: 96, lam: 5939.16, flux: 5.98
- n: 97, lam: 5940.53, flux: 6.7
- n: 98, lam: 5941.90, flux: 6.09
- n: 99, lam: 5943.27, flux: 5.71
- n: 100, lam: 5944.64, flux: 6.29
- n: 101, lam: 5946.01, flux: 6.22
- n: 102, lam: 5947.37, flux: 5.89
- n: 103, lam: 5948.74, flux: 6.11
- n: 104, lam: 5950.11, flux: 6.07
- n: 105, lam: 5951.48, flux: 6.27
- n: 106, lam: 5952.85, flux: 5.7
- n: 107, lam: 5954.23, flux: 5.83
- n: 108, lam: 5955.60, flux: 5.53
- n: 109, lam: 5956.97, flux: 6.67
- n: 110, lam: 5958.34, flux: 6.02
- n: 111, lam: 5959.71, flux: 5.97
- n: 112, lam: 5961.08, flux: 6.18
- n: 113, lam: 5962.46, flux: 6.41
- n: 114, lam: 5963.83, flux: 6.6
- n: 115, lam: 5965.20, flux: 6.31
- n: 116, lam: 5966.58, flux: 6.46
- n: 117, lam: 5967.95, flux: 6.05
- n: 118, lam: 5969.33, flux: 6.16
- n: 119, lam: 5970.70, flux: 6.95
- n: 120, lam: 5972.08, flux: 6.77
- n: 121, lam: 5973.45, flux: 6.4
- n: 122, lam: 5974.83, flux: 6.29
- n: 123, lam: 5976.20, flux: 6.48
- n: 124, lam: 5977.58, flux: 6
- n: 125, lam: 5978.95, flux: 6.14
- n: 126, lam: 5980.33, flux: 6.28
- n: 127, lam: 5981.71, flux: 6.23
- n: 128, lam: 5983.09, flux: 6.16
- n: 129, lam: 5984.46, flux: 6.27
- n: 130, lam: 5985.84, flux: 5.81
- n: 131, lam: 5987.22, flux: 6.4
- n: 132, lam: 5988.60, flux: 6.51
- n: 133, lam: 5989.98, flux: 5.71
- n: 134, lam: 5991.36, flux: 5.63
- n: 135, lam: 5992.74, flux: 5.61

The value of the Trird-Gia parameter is -0.85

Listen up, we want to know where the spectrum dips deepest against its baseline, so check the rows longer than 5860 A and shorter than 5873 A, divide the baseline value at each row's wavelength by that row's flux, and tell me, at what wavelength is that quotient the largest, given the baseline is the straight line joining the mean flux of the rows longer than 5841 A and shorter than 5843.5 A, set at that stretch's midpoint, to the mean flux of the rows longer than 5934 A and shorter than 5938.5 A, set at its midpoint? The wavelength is 5863.07 A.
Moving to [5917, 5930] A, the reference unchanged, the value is 5924.14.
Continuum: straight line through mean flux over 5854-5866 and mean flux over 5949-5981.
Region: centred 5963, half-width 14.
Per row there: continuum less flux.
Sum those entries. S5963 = -0.4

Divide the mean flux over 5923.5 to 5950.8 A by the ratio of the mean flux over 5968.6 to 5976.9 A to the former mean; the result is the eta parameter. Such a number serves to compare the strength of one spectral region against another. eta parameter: 5.90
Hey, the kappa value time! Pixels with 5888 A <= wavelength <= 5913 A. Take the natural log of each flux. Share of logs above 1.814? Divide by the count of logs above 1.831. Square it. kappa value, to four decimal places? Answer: 0.0123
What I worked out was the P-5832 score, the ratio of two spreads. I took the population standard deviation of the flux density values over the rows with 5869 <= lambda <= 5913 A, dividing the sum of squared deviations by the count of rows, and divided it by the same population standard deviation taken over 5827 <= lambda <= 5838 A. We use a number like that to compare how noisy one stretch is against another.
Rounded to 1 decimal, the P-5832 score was 1.9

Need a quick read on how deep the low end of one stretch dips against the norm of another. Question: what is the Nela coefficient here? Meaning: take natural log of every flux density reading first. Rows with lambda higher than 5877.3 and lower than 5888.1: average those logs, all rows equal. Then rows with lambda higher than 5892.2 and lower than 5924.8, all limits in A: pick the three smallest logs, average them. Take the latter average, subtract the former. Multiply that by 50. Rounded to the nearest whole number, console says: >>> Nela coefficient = -8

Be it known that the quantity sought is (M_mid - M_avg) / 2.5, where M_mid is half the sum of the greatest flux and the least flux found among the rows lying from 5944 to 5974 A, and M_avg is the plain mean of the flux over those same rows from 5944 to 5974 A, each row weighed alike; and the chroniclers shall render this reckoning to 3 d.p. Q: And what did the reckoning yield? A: 0.008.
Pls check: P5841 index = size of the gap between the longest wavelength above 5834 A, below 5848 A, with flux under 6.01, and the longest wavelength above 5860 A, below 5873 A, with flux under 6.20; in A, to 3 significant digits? 28.3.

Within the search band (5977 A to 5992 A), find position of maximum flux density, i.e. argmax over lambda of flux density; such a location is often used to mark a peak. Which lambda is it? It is 5988.60 A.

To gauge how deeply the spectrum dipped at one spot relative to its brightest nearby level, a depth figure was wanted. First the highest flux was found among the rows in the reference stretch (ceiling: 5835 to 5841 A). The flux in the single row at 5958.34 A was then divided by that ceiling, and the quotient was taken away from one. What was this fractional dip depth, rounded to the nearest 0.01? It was 0.12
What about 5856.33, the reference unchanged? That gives 0.11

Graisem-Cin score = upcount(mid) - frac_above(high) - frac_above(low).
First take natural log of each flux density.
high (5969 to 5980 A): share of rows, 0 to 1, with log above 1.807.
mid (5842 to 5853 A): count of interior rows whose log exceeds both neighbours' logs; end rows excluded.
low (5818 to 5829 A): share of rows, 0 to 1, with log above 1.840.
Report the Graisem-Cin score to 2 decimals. 1.25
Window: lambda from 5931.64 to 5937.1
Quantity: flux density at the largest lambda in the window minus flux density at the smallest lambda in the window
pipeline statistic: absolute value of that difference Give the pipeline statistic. 1.1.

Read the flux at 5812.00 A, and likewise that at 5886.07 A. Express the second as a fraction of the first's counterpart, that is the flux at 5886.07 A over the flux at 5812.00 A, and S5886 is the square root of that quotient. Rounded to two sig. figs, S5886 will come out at 0.83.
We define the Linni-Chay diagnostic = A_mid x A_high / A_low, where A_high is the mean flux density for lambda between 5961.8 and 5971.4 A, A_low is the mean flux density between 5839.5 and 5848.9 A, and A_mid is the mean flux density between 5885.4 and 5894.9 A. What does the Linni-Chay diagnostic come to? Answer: 5.3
